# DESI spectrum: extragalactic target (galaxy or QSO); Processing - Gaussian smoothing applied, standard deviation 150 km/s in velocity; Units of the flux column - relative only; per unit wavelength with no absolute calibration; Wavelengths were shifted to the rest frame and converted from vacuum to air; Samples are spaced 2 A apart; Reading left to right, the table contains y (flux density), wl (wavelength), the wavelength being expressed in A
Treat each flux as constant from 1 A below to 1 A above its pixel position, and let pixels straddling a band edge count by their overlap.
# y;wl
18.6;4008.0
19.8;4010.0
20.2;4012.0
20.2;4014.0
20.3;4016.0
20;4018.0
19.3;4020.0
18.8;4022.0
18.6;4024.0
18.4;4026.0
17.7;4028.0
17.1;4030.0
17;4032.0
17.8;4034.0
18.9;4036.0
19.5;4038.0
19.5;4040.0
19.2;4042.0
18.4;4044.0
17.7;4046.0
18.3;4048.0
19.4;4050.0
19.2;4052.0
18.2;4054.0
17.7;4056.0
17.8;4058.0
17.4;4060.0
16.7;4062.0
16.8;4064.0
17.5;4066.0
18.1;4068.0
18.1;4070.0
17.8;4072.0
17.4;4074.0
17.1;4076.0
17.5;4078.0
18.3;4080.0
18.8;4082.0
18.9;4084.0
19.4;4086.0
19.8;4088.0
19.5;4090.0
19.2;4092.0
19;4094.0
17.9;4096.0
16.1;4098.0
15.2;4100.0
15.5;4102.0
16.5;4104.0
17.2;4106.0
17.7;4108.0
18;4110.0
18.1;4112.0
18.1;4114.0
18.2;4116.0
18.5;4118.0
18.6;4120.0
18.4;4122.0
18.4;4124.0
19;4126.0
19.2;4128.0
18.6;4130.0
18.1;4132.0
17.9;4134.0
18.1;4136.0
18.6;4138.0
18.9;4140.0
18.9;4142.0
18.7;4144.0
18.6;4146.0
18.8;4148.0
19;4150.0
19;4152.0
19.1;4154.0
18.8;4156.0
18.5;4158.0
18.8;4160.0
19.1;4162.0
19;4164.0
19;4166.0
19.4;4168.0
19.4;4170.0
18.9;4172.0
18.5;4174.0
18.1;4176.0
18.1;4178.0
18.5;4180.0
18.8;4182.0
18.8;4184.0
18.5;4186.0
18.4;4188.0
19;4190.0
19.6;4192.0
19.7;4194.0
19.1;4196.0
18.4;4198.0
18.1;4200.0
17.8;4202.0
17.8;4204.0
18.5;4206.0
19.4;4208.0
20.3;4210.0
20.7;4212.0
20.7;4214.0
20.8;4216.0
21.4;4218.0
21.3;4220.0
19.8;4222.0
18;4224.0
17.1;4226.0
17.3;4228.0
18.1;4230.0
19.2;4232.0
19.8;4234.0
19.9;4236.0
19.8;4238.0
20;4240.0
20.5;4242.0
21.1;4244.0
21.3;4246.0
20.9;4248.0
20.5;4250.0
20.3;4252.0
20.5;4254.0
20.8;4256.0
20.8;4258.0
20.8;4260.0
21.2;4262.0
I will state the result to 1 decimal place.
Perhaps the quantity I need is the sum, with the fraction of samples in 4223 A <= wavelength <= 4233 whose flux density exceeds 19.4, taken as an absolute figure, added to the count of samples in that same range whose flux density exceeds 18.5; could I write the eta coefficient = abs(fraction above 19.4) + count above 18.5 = 1.0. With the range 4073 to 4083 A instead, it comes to 1.0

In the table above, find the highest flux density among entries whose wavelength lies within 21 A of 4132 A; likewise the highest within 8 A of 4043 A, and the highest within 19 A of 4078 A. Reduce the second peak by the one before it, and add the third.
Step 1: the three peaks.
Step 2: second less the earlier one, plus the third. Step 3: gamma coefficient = 20.1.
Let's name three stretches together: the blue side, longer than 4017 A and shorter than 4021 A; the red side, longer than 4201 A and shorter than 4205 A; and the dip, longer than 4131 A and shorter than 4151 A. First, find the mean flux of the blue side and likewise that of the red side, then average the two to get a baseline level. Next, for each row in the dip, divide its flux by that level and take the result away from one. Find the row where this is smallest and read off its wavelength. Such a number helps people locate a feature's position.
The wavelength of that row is 4150.0 A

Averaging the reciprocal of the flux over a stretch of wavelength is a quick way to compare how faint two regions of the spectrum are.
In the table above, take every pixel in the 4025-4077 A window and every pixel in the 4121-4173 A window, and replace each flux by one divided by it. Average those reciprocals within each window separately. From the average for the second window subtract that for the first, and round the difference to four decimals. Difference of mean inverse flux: -0.0023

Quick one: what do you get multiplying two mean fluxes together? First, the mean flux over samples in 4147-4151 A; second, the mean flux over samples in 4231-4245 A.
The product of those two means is 379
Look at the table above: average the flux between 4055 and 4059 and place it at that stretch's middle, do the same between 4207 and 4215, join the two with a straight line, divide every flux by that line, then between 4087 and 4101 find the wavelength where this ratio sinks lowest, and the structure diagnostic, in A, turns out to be 4100.0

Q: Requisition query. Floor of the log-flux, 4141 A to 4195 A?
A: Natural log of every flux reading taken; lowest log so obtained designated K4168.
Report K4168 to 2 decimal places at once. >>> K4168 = 2.90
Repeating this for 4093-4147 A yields 2.72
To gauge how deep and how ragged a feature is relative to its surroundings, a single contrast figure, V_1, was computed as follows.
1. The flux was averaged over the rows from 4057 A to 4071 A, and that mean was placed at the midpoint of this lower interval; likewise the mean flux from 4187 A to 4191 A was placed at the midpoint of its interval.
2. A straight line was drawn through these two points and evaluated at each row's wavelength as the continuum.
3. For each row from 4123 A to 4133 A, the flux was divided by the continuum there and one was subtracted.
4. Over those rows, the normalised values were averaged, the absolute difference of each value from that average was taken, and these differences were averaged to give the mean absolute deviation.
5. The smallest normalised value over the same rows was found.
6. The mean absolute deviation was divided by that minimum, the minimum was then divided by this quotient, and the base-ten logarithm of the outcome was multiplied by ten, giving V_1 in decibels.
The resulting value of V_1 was -35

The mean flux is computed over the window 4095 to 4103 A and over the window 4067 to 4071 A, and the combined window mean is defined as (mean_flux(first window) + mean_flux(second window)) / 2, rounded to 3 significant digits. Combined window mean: 17.1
